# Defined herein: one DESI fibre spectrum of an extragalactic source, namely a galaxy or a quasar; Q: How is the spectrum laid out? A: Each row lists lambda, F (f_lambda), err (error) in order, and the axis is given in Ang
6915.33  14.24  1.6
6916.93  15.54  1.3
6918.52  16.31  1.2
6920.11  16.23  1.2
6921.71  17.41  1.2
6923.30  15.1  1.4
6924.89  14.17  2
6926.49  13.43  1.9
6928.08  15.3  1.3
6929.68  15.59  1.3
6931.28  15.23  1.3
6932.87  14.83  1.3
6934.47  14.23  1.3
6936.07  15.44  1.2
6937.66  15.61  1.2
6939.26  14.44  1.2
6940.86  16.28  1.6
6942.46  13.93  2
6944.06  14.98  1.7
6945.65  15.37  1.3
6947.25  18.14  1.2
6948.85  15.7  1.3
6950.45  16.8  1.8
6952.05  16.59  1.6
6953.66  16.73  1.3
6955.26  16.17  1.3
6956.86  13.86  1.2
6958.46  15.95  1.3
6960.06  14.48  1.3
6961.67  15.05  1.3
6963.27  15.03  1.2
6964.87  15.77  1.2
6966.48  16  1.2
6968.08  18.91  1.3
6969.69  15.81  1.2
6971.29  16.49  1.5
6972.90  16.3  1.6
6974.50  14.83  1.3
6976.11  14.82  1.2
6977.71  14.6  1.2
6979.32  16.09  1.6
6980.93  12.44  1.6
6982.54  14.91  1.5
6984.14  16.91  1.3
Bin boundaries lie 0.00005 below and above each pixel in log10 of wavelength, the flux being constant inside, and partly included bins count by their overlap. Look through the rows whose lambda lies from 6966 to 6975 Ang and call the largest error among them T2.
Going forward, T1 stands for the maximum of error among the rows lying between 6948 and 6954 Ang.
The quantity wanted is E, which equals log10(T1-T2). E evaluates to -0.70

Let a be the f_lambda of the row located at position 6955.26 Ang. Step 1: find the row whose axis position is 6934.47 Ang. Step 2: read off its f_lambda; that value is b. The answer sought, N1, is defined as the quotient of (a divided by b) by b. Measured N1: 0.080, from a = 16.17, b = 14.23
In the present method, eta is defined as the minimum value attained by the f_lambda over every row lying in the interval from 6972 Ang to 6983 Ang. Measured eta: 12.44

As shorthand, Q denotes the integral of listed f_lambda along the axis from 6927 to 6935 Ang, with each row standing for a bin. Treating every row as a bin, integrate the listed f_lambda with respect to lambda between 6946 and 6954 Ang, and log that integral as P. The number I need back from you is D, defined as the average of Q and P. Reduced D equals 127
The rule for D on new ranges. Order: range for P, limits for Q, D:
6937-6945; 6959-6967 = 121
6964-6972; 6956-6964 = 126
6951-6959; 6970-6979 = 133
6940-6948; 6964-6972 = 129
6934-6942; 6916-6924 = 125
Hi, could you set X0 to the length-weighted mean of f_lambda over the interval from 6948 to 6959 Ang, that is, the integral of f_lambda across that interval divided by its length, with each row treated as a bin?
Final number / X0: 16.0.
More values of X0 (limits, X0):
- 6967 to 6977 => 16.2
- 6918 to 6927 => 15.5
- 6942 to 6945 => 14.6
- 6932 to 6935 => 14.6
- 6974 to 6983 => 14.6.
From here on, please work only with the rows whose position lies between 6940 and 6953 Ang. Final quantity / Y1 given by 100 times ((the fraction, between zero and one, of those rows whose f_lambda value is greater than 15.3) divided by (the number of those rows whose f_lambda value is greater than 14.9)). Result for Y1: 11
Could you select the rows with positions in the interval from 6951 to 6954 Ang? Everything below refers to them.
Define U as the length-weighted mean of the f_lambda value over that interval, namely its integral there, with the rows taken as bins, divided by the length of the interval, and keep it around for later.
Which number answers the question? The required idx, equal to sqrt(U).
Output 4.08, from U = 16.6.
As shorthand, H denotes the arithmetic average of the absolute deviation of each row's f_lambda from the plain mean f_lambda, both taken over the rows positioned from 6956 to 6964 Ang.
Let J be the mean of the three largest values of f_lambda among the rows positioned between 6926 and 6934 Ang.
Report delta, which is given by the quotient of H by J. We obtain 0.037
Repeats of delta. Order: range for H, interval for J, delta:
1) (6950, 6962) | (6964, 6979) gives 0.054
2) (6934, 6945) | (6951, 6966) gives 0.041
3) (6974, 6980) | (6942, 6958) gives 0.029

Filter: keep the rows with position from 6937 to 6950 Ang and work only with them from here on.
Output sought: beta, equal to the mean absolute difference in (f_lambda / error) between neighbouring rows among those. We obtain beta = 2.5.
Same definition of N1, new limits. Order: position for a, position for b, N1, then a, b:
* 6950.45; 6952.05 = 0.061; 16.8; 16.59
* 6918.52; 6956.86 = 0.085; 16.31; 13.86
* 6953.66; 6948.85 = 0.068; 16.73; 15.7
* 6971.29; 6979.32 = 0.064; 16.49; 16.09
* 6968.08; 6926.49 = 0.105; 18.91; 13.43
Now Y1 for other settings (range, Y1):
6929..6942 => 10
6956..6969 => 8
